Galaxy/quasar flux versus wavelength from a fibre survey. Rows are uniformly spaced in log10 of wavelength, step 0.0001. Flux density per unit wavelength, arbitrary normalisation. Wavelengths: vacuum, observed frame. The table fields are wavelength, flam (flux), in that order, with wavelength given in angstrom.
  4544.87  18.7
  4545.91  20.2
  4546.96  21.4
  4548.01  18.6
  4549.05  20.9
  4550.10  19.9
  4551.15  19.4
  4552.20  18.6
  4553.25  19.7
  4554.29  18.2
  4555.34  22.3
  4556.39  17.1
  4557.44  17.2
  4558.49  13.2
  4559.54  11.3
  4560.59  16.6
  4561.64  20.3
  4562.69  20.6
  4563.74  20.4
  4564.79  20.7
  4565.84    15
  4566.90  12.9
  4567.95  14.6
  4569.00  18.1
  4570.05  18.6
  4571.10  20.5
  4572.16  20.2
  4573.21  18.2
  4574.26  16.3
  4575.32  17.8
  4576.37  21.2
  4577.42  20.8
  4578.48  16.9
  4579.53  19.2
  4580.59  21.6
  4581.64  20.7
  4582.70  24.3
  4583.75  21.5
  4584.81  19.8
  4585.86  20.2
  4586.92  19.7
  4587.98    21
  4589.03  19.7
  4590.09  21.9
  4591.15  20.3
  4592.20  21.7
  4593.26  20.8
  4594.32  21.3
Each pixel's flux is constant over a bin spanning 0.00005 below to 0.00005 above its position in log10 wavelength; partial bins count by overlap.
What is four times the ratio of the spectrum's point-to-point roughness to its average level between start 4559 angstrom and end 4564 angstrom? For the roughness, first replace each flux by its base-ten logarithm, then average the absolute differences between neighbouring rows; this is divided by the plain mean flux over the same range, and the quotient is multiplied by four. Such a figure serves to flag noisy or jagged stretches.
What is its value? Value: 0.015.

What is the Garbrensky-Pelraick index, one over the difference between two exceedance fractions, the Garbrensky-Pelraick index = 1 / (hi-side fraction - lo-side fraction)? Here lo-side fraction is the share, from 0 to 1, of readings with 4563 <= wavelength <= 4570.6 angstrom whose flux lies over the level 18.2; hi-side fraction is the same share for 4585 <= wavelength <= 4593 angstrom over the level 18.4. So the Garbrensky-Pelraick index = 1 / 2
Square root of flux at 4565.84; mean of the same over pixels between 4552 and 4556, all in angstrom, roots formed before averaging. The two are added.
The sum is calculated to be 8.3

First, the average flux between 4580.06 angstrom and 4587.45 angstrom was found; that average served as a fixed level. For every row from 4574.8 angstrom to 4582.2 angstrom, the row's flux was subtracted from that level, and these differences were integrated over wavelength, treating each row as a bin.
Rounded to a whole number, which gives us 10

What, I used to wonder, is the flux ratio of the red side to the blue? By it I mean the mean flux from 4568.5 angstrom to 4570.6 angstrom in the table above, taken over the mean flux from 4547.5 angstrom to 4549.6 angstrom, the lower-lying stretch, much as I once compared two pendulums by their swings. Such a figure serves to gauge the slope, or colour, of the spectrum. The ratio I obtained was 0.93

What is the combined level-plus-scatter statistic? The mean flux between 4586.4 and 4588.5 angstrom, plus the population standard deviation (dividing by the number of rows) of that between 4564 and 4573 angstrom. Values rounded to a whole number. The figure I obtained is 23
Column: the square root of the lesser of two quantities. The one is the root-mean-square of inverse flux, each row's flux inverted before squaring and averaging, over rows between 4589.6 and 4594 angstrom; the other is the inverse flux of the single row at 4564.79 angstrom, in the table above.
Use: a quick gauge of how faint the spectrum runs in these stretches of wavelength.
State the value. 0.217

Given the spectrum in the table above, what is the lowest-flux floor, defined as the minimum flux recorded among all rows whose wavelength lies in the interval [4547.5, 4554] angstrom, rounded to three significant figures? 18.6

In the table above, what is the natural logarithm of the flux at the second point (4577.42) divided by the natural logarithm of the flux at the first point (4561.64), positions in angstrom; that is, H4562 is 1.01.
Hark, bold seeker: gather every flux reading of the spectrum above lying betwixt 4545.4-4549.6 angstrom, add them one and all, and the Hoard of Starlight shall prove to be 81.1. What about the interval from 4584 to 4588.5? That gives 80.7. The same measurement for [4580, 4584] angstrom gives 88.1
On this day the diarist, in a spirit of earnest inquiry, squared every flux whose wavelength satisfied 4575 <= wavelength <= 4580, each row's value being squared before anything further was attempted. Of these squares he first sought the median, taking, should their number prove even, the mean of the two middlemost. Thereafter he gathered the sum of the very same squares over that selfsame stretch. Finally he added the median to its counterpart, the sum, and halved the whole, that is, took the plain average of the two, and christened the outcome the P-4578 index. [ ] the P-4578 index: 1111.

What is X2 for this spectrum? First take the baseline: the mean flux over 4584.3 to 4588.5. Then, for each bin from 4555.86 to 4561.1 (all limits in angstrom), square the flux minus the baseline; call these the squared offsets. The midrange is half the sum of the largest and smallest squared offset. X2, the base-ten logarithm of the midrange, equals 1.6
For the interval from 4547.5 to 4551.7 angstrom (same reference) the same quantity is 0.1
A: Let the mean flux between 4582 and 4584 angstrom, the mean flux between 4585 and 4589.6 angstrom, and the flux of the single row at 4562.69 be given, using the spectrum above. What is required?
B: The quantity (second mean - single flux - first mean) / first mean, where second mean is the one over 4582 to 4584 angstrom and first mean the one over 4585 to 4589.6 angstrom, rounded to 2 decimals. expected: -0.89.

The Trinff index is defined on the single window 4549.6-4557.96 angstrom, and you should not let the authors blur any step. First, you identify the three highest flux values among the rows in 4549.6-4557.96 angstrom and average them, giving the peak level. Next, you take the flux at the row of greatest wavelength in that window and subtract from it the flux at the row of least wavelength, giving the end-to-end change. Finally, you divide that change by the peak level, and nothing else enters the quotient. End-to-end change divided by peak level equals -0.13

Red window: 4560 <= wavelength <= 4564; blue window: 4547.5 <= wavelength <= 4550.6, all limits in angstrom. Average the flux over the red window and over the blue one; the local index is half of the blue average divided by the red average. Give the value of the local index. 0.51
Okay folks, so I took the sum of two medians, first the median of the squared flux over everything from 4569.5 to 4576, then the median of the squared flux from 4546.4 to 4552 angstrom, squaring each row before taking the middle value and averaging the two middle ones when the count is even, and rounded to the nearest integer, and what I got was 735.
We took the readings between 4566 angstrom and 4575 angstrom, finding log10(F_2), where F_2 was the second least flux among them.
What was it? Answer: 1.16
